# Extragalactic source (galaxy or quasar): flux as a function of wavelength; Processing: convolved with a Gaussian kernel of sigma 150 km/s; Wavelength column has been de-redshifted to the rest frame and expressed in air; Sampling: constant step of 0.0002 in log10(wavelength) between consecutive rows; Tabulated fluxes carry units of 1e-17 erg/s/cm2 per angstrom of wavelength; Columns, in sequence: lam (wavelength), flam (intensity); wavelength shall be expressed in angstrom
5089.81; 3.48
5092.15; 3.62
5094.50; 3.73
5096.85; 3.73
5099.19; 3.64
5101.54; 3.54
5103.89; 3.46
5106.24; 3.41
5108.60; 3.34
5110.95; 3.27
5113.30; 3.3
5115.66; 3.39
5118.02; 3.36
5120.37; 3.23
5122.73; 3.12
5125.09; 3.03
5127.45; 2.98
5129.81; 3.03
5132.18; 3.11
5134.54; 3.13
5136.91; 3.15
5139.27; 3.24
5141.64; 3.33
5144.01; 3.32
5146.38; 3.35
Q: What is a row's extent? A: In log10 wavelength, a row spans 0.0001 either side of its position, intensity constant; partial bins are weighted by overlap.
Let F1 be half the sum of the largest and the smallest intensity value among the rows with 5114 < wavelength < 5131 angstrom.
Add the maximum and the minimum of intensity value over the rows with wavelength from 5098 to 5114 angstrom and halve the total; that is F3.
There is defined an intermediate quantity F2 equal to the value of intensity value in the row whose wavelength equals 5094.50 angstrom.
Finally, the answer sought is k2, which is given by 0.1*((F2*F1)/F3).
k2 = 0.34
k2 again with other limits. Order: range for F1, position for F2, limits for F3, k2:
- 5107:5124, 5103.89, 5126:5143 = 0.36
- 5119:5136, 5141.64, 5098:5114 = 0.30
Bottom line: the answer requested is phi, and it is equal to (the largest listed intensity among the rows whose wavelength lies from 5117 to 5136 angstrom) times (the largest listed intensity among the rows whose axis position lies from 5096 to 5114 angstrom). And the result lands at 12.53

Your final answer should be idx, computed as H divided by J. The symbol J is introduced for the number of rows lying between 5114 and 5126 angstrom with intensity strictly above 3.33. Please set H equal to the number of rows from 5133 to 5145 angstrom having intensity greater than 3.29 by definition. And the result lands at 1.0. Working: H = 2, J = 2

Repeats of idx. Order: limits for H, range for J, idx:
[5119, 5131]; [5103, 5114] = 0.0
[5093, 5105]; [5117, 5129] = 5.0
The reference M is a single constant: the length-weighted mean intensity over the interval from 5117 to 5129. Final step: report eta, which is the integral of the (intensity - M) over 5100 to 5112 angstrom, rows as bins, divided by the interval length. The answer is 0.27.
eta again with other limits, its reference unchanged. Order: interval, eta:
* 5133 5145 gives 0.09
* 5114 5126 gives 0.09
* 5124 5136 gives -0.08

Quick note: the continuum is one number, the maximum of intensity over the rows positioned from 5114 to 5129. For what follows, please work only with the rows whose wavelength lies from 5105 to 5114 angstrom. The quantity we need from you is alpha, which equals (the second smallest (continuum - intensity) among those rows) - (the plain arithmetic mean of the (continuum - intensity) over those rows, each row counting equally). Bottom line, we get -0.010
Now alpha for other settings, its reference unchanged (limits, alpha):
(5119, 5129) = -0.030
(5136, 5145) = -0.060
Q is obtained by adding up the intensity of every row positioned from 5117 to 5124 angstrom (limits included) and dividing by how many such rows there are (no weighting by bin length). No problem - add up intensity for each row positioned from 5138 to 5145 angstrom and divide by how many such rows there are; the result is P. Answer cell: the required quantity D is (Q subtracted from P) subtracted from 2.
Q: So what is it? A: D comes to 1.9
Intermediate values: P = 3.30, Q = 3.2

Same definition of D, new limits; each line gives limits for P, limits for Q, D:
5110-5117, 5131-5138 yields 1.8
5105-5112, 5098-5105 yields 2.2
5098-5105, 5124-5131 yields 1.5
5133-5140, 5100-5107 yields 2.3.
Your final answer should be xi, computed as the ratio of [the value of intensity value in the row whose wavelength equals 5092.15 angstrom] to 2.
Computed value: 1.81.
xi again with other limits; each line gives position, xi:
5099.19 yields 1.82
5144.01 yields 1.66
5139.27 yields 1.62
